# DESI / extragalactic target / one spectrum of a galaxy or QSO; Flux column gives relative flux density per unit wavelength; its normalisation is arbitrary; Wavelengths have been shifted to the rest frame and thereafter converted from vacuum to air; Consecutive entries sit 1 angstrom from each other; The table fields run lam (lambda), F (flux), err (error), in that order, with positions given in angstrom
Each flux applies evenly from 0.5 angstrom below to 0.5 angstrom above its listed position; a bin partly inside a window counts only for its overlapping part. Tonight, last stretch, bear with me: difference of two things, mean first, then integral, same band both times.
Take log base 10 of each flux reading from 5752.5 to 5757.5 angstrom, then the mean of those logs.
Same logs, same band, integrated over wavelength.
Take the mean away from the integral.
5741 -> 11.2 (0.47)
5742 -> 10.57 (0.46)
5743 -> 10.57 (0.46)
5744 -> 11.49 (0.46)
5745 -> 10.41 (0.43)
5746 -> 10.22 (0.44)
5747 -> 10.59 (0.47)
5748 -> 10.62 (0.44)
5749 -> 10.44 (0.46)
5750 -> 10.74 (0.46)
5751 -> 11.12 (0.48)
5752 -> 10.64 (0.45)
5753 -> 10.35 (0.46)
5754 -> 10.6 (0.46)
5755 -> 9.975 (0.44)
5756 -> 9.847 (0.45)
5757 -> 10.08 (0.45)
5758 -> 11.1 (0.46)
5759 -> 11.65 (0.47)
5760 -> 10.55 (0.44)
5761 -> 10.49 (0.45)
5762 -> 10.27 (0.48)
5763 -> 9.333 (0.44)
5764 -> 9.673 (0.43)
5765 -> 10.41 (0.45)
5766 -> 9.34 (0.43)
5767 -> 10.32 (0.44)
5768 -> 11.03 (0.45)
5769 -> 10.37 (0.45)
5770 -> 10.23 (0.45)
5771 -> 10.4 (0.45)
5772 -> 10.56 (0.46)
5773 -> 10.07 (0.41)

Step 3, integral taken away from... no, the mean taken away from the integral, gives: 4.03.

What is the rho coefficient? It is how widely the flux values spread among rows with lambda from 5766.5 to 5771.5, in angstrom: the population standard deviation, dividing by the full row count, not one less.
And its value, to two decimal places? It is 0.29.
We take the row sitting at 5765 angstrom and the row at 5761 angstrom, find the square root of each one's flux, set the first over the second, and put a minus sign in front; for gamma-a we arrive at -1.00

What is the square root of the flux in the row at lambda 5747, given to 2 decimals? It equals 3.25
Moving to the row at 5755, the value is 3.16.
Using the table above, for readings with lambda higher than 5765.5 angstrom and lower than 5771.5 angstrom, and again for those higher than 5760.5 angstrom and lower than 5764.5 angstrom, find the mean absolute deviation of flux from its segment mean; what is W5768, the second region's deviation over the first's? 1.3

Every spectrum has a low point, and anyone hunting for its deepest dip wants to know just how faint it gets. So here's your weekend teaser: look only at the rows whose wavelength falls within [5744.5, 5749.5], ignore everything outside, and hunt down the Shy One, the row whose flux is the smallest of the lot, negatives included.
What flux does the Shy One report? 10.22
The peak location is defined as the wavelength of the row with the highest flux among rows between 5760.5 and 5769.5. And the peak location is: 5768 angstrom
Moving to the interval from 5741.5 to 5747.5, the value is 5744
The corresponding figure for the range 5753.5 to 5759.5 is 5759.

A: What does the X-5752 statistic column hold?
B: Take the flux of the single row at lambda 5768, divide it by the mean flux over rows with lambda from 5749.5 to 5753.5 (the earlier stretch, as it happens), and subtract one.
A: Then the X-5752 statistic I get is 0.03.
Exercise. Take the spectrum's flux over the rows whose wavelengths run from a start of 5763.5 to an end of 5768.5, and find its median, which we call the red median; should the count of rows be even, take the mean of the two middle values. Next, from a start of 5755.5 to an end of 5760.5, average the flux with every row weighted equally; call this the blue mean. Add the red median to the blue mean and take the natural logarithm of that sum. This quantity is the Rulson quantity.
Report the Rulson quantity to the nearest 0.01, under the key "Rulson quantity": 3.04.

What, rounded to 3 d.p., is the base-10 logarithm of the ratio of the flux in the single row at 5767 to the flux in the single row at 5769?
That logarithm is -0.002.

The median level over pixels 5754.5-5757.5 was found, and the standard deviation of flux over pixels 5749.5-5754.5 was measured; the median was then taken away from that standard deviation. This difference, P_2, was -9.7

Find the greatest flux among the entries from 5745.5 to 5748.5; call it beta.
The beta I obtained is 10.62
